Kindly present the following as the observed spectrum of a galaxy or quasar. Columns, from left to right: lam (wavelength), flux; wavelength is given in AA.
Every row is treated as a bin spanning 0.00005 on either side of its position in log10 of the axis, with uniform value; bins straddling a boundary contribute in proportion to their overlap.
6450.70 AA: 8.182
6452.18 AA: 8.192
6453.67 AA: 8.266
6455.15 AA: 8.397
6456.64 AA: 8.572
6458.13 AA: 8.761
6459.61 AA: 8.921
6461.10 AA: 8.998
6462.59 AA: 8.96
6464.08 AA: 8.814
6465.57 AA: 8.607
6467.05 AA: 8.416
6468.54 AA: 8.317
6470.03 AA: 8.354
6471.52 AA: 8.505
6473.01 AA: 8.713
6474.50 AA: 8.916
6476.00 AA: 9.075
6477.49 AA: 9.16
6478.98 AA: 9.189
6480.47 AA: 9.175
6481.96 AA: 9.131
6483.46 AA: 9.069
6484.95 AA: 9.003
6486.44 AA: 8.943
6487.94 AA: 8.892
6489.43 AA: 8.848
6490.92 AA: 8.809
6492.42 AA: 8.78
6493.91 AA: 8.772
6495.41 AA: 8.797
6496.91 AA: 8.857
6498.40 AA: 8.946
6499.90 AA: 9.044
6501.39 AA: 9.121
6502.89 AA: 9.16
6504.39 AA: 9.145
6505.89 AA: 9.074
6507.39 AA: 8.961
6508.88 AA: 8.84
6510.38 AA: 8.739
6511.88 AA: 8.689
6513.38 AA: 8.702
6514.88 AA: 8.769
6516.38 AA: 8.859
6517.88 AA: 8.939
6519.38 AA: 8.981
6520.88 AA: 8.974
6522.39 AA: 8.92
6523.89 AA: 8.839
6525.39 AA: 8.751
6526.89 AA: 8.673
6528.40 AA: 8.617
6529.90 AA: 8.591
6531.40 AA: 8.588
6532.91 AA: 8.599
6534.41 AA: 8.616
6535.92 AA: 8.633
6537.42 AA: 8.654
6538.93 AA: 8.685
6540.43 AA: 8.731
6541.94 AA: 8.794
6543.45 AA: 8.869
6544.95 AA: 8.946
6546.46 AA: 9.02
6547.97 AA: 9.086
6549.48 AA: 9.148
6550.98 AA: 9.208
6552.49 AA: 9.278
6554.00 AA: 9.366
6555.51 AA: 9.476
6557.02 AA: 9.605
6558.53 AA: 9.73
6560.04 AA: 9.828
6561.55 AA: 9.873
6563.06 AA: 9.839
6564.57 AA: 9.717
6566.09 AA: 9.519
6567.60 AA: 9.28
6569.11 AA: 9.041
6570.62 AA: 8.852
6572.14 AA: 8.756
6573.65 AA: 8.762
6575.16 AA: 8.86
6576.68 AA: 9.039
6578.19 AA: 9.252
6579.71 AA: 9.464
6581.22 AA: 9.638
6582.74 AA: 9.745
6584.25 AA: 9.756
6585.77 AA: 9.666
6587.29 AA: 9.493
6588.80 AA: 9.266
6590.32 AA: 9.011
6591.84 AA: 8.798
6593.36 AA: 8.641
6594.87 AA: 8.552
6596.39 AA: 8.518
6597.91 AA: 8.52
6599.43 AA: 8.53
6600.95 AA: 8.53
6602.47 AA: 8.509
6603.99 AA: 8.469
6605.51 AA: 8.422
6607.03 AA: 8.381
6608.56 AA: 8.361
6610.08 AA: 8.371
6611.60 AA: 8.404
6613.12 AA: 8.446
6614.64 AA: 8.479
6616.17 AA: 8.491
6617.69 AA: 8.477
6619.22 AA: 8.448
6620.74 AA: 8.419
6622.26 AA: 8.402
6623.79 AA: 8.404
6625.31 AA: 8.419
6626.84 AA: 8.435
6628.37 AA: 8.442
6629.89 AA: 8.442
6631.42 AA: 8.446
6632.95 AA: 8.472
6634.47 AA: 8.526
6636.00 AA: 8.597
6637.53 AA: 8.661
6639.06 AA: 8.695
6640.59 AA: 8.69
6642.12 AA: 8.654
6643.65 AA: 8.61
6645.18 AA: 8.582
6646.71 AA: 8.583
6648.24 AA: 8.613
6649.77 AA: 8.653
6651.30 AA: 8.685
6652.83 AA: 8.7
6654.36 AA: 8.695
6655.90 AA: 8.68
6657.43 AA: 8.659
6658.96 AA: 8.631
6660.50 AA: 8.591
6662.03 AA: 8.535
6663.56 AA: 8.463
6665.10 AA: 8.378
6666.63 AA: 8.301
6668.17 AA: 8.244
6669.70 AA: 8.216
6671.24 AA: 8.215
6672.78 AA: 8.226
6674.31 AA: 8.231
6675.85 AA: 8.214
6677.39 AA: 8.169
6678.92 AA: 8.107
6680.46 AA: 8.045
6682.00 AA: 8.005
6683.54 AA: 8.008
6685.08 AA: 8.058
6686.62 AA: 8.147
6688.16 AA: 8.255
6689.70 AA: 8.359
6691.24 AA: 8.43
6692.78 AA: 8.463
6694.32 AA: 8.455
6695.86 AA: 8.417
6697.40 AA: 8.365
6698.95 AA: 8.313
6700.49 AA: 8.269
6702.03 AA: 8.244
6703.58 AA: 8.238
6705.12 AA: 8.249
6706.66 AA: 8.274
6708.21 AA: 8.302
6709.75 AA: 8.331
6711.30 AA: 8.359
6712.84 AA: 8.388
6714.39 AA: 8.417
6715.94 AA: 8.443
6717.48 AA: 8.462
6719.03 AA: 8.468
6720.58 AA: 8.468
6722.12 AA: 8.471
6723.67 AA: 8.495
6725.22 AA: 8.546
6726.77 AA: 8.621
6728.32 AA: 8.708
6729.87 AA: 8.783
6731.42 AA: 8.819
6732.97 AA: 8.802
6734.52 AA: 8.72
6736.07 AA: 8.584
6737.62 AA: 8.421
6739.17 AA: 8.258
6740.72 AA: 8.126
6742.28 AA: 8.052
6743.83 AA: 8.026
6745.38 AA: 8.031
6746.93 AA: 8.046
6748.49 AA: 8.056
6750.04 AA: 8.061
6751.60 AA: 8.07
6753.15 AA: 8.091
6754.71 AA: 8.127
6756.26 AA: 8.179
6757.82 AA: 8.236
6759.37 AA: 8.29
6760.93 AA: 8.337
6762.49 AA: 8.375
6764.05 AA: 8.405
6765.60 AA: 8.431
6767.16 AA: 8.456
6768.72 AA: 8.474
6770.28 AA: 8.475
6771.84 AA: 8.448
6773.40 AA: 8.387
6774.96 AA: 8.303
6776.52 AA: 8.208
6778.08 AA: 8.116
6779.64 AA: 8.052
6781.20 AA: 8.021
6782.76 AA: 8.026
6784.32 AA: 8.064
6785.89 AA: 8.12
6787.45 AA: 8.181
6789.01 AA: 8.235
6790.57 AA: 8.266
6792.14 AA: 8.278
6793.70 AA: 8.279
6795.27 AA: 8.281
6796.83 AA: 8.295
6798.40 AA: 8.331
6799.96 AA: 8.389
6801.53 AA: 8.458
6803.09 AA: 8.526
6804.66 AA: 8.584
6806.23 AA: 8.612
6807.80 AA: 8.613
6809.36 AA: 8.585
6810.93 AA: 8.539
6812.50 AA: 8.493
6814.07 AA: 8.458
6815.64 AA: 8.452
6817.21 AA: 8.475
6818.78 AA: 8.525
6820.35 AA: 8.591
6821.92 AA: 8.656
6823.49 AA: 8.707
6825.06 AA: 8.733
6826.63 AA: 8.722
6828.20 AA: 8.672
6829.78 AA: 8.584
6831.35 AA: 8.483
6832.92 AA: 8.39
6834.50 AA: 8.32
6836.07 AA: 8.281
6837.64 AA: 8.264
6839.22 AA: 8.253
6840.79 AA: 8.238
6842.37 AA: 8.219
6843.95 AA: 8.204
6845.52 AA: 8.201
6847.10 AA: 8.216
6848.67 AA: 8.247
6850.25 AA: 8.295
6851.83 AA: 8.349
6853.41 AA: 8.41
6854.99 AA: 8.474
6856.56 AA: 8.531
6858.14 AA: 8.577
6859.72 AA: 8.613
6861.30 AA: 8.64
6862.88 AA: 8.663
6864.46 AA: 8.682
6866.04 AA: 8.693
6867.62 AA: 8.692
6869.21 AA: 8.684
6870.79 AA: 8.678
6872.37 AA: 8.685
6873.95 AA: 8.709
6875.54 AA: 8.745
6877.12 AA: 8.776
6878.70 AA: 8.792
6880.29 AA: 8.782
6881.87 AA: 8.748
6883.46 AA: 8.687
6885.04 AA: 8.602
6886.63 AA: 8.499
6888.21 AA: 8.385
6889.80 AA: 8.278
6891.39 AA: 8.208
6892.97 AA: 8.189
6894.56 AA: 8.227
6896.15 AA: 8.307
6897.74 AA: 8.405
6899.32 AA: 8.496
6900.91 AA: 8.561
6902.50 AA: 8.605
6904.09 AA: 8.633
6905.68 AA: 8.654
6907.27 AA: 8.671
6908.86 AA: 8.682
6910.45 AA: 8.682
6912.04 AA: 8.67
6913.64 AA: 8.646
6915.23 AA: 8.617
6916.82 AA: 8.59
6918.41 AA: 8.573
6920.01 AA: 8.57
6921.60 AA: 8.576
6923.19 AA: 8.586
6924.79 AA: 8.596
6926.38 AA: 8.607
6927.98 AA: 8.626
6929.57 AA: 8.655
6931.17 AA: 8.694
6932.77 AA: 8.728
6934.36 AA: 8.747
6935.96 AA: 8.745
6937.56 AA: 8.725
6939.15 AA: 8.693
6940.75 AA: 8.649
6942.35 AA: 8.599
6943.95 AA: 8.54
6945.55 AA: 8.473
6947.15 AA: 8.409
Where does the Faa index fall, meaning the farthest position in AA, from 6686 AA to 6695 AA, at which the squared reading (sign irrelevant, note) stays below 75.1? 6694.32 AA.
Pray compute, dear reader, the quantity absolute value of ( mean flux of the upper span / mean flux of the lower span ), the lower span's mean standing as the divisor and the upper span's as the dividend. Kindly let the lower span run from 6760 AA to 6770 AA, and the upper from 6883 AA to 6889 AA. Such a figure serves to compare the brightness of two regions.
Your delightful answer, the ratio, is 1.02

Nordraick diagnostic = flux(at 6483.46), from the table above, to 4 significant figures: 9.069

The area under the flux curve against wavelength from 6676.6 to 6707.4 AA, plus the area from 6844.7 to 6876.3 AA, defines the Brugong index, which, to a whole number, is 524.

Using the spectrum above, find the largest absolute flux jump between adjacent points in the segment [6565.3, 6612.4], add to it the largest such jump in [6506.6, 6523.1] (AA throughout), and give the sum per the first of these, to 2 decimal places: 1.47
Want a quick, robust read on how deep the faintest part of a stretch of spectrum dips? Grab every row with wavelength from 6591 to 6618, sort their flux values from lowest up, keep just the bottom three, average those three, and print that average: 8.37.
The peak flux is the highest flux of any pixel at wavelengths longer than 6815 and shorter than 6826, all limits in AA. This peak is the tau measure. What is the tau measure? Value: 8.733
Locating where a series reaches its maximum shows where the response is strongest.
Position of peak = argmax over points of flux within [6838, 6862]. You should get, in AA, 6861.30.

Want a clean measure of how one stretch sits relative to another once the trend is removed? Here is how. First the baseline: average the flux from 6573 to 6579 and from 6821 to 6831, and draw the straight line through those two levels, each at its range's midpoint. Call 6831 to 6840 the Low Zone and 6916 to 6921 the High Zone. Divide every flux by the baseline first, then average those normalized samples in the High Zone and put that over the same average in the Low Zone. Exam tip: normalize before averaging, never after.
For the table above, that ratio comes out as 1.04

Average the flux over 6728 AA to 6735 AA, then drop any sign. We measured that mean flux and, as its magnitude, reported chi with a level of 8.77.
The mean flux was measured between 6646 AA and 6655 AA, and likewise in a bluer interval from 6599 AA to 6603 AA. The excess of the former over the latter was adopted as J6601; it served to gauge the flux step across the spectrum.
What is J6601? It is 0.1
